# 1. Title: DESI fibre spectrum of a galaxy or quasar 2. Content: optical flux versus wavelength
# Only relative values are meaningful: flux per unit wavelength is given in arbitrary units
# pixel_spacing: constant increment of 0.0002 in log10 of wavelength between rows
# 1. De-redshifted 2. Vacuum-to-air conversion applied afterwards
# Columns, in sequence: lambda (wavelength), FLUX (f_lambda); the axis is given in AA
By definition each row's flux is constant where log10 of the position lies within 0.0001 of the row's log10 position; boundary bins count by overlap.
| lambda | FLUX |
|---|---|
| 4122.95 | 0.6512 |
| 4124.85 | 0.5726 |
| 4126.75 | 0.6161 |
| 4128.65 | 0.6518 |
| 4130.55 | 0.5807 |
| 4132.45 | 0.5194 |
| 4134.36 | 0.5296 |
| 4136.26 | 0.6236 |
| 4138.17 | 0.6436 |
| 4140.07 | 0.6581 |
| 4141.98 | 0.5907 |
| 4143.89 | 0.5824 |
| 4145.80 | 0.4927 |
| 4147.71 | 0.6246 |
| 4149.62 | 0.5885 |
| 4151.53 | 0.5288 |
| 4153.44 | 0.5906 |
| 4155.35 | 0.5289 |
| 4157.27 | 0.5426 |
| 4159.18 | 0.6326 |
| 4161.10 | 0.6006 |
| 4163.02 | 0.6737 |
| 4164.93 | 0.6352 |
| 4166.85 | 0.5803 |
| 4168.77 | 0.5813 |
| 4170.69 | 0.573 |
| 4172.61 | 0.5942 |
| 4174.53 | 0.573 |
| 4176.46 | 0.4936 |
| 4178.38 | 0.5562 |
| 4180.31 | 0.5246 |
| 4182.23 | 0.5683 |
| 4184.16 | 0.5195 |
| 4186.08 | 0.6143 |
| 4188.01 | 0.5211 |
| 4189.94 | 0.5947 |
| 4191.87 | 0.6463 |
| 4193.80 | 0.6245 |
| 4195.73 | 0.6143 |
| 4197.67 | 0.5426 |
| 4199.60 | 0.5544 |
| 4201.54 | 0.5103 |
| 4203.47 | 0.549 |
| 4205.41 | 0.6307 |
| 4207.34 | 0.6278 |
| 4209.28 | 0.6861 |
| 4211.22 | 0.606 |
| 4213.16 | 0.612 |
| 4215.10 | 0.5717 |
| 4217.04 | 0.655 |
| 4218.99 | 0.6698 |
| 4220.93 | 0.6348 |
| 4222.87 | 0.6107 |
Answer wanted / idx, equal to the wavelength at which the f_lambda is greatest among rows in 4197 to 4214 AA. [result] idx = 4209.28 AA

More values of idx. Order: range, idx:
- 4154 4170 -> 4163.02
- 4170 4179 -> 4172.61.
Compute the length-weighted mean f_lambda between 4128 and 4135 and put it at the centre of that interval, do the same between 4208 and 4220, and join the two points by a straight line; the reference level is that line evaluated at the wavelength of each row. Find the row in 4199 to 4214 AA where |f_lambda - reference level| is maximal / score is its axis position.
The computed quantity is 4201.54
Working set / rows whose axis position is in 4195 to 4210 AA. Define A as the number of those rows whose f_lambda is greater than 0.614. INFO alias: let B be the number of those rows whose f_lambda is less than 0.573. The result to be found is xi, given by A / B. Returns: 1.0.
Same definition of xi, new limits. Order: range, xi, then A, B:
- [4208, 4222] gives 4.0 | 4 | 1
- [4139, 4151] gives 2.0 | 2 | 1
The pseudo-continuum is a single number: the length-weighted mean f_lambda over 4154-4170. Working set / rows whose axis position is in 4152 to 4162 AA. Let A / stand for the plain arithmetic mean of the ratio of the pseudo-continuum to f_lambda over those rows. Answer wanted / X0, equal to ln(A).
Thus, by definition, 0.034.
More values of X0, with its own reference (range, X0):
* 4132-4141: 0.013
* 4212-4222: -0.050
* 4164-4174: 0.007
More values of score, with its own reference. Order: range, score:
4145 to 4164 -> 4145.80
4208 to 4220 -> 4215.10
